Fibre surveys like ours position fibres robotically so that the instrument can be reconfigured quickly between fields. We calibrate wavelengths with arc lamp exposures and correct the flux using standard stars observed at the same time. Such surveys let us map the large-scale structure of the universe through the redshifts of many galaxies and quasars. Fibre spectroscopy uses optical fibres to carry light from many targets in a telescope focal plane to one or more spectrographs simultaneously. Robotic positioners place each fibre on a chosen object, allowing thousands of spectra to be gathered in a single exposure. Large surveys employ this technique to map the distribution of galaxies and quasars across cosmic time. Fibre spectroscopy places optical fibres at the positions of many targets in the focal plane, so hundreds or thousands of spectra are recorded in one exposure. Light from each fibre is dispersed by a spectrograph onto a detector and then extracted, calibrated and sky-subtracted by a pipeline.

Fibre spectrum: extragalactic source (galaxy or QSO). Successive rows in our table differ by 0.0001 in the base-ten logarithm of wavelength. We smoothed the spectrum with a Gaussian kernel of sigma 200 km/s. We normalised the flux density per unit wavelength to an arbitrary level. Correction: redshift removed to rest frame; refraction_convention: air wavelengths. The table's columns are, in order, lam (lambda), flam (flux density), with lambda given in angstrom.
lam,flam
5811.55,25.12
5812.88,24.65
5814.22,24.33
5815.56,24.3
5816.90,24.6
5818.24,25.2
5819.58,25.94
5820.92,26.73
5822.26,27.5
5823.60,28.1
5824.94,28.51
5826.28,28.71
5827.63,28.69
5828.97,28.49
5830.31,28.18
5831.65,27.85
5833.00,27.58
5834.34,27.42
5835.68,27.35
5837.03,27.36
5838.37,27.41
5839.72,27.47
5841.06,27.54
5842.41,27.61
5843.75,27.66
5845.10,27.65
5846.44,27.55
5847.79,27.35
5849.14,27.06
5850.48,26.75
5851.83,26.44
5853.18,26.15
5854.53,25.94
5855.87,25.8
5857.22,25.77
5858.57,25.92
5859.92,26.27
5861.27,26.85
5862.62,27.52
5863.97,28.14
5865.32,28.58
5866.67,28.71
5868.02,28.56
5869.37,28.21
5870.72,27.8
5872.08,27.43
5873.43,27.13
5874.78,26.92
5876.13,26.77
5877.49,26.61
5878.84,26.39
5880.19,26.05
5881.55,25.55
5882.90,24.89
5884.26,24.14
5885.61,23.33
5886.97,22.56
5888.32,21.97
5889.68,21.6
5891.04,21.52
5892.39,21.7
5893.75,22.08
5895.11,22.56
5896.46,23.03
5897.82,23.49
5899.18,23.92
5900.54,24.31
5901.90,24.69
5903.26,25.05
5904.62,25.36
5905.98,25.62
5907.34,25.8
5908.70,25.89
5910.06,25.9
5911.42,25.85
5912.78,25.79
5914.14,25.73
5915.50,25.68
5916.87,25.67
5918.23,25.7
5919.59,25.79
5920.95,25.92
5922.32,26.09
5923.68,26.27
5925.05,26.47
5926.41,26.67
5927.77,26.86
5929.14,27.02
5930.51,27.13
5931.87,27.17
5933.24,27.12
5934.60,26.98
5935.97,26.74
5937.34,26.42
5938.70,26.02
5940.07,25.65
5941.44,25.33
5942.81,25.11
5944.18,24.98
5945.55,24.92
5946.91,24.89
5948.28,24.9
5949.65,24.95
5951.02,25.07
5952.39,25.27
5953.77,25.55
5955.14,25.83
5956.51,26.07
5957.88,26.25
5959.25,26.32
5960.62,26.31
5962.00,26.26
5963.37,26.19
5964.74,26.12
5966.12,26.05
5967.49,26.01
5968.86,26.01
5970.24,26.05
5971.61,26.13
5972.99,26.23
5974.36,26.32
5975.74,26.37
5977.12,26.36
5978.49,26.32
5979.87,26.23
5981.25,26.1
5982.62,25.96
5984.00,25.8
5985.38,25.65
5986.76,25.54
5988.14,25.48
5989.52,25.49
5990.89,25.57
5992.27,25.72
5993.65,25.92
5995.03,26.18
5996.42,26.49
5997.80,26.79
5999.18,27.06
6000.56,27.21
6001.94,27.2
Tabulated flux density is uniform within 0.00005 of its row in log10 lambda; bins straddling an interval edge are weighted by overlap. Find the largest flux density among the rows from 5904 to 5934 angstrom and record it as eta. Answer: 27.17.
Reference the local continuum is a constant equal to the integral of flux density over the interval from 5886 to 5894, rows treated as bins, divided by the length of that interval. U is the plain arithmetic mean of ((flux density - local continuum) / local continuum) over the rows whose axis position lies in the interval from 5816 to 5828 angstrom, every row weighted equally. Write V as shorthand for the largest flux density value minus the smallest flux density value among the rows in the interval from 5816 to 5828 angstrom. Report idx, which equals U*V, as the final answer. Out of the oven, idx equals 0.97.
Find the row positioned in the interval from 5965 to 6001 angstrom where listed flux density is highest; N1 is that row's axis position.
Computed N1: 6000.56 angstrom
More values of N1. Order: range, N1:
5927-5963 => 5931.87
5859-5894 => 5866.67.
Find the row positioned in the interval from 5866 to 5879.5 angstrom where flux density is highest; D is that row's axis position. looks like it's 5866.67 angstrom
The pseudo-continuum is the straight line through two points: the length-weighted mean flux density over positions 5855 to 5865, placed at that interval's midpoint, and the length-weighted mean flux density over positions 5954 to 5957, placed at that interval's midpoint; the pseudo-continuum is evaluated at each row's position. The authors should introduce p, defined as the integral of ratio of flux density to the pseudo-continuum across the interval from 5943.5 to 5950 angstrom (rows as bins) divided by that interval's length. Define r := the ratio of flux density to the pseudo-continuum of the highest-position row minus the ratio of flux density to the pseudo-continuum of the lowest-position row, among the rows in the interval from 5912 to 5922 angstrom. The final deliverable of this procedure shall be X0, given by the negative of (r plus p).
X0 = -0.968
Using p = 0.96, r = 0.007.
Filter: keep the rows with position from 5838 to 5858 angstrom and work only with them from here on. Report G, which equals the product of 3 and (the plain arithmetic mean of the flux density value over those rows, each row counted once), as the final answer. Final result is 80.8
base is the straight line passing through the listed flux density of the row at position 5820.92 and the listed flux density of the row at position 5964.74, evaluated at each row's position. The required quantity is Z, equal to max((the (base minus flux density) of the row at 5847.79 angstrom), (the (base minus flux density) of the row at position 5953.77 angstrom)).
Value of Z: 0.6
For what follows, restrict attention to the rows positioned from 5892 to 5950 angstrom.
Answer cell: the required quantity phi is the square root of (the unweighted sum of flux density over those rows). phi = 33.1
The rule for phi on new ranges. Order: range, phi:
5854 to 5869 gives 17.3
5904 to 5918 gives 16.0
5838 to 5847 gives 13.9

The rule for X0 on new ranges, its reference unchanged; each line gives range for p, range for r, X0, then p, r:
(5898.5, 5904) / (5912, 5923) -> -0.944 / 0.93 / 0.014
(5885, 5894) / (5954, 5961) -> -0.856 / 0.84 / 0.020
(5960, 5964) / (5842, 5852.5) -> -0.974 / 1.01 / -0.041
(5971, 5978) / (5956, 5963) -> -1.030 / 1.02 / 0.009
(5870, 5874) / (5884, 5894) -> -0.957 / 1.03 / -0.075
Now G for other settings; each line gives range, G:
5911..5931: 78.5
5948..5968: 77.4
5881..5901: 69.3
